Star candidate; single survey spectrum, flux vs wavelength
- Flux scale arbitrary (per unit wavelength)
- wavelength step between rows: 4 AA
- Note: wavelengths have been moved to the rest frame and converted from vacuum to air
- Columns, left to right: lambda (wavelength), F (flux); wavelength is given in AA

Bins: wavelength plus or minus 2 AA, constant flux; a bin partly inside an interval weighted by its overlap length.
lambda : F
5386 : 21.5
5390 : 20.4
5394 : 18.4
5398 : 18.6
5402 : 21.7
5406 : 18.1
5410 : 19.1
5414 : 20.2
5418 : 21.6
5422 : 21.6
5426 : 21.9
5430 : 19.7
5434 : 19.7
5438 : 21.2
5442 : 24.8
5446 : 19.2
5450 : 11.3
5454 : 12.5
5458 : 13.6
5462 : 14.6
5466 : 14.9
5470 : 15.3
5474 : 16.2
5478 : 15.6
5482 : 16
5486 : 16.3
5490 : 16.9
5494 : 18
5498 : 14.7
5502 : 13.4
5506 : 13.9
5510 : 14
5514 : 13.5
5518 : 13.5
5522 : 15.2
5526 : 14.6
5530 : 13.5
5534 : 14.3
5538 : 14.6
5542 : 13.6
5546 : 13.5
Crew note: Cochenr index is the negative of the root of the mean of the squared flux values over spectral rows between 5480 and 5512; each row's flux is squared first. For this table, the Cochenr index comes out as -15.5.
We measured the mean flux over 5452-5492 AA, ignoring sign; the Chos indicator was 15.2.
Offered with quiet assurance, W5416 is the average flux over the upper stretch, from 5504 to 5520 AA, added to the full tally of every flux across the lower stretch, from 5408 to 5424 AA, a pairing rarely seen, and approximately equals 96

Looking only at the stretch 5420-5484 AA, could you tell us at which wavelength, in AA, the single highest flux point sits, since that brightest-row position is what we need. 5442 AA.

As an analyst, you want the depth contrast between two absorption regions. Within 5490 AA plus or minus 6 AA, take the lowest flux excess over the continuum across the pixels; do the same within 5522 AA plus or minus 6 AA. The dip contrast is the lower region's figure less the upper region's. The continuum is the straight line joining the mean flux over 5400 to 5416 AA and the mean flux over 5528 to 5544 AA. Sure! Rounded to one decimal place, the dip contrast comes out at 1.4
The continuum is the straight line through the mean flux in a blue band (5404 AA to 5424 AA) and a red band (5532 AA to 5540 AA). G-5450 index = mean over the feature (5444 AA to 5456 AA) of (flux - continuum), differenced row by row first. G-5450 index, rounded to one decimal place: -4.1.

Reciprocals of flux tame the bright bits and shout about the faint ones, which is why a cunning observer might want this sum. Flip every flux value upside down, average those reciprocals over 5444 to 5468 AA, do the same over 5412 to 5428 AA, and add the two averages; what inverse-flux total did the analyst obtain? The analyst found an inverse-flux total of 0.119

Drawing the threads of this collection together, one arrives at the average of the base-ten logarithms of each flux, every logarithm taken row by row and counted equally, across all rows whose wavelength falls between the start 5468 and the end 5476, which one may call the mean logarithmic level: 1.20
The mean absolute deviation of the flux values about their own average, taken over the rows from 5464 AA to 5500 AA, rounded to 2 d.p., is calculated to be 0.77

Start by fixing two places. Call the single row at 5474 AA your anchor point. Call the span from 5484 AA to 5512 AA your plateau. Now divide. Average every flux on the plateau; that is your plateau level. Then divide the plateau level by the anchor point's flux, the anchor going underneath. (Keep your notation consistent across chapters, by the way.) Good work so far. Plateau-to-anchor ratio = 0.95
